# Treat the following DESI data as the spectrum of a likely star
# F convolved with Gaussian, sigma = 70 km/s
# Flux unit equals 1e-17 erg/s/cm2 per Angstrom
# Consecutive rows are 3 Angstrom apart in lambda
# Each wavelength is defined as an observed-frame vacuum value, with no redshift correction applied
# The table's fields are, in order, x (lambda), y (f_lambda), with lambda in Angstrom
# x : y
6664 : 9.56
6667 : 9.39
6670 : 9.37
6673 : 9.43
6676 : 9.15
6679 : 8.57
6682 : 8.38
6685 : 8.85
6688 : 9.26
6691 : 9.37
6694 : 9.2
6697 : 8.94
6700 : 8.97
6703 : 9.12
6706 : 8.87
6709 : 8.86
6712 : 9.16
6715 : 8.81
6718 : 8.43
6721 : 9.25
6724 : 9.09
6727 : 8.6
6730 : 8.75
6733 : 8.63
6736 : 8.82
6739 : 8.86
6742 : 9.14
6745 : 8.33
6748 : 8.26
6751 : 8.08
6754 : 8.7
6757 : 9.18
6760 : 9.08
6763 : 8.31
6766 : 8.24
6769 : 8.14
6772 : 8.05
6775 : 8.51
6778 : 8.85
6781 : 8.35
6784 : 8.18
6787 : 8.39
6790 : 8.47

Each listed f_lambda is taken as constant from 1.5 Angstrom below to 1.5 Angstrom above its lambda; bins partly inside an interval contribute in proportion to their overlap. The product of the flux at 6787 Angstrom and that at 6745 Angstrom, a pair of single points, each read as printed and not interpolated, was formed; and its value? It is 70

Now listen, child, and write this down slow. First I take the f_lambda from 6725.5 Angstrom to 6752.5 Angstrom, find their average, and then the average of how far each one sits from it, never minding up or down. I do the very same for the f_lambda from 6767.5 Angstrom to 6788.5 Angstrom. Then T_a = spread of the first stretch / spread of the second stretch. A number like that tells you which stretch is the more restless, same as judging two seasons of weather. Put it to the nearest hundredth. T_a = 1.31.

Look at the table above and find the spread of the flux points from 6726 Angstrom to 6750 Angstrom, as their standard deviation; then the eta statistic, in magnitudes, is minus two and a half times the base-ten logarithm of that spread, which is 1.4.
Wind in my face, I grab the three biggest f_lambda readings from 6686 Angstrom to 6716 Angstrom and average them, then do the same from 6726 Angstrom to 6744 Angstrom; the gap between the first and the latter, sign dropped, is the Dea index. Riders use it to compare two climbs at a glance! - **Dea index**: 0.34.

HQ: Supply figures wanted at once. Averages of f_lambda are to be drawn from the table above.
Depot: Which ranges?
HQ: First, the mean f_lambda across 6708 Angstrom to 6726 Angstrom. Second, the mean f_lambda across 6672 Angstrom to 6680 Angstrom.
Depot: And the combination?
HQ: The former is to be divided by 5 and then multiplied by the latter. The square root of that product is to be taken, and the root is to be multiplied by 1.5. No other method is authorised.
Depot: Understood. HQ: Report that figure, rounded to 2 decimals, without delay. 6.03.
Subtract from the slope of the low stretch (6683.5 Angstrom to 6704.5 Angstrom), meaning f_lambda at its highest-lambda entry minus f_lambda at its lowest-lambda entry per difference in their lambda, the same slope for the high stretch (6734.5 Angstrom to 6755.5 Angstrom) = 0.022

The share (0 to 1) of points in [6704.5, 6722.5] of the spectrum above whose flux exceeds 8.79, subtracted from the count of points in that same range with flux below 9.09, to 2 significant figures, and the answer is 3.2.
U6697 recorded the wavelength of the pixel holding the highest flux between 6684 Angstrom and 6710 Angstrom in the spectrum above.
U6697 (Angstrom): 6691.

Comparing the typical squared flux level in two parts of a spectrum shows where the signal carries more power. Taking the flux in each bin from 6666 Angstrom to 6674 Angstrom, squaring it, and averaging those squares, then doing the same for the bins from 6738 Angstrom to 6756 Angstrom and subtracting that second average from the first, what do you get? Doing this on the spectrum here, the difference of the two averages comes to 15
